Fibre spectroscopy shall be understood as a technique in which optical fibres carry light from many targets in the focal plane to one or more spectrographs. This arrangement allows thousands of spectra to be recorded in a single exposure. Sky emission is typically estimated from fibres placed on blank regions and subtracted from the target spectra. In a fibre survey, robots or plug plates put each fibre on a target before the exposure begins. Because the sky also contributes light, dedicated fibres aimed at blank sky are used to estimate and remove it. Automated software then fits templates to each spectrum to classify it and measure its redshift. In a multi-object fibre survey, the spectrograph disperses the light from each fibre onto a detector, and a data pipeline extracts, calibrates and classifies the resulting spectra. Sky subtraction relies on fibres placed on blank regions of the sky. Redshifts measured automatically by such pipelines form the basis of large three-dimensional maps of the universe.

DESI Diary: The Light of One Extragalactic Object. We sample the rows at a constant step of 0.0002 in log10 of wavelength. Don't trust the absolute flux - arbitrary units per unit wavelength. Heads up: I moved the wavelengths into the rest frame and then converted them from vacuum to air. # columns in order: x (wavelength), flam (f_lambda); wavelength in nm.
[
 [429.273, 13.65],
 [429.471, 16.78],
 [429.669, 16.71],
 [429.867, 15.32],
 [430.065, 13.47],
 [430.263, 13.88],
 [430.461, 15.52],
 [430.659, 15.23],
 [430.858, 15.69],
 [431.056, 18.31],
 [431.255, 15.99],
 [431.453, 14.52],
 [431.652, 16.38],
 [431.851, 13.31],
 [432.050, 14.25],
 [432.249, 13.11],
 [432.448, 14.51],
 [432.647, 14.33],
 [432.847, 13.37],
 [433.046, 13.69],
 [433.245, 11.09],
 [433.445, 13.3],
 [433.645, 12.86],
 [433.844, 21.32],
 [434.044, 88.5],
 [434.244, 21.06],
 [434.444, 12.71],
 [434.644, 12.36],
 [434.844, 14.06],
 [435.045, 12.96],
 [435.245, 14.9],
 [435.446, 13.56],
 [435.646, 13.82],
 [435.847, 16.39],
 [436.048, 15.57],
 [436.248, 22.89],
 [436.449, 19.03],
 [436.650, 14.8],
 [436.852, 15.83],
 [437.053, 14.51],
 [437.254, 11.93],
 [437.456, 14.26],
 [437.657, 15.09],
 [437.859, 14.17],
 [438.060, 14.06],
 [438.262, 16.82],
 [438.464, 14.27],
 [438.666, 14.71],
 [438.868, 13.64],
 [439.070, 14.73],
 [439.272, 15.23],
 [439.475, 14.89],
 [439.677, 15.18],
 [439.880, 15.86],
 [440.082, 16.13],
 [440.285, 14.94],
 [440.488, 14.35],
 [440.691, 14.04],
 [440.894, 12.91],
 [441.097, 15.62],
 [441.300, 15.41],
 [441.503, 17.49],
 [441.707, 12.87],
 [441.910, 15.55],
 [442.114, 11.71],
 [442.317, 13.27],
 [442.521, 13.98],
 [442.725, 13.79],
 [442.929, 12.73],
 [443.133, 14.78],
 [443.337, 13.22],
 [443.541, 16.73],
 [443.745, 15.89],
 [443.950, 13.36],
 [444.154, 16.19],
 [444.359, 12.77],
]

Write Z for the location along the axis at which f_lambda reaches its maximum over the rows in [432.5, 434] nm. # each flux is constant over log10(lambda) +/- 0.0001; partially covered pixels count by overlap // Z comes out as 433.844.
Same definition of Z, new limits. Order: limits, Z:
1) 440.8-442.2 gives 441.503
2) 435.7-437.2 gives 436.248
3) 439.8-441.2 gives 440.082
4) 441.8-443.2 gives 441.910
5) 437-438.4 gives 438.262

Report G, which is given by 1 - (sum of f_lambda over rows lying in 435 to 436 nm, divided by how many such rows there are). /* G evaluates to -13.3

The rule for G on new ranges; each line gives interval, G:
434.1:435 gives -14.0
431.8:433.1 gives -12.8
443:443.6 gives -13.9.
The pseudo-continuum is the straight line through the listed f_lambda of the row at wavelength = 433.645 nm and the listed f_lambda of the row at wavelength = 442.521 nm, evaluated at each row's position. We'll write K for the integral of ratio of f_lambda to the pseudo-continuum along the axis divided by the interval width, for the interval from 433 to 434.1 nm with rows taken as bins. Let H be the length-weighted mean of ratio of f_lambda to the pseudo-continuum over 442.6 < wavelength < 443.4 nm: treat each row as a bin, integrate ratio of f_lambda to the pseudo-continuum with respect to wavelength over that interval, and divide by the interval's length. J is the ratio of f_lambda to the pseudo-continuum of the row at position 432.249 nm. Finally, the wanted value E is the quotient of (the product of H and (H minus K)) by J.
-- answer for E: -0.9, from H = 0.97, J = 1.03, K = 1.9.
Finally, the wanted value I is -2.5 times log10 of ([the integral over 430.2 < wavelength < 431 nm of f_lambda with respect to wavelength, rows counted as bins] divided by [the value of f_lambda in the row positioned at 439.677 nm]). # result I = 0.23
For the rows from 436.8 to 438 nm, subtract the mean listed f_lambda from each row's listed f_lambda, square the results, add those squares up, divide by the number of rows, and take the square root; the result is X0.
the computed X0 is 1.2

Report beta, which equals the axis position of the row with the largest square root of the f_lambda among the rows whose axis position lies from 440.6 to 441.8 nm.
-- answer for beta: 441.503 nm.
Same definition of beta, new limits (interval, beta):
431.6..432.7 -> 431.652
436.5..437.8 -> 436.852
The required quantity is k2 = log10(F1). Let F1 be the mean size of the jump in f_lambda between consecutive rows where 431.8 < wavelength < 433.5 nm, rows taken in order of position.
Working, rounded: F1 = 1.2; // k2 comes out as 0.09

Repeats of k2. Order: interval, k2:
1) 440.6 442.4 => 0.37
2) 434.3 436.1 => 0.10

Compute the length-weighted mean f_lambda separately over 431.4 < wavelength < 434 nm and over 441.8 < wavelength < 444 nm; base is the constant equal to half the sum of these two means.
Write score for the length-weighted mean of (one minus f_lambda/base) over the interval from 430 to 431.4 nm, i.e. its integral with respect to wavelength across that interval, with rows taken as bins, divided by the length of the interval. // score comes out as -0.03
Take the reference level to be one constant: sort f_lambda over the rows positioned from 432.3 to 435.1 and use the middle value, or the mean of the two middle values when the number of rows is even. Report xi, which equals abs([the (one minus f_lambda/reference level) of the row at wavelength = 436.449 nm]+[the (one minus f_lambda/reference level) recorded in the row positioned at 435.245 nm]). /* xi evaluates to 0.51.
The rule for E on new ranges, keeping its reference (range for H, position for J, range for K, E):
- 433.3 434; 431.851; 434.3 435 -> 1.0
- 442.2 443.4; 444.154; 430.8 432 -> -0.2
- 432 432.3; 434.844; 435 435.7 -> 0.0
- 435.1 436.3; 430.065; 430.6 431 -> -0.1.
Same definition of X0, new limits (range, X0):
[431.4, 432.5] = 1.1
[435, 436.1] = 1.2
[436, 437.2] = 3.0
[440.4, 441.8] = 1.5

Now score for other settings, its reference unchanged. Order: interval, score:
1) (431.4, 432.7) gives 0.04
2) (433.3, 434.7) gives -0.73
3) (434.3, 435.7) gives 0.09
